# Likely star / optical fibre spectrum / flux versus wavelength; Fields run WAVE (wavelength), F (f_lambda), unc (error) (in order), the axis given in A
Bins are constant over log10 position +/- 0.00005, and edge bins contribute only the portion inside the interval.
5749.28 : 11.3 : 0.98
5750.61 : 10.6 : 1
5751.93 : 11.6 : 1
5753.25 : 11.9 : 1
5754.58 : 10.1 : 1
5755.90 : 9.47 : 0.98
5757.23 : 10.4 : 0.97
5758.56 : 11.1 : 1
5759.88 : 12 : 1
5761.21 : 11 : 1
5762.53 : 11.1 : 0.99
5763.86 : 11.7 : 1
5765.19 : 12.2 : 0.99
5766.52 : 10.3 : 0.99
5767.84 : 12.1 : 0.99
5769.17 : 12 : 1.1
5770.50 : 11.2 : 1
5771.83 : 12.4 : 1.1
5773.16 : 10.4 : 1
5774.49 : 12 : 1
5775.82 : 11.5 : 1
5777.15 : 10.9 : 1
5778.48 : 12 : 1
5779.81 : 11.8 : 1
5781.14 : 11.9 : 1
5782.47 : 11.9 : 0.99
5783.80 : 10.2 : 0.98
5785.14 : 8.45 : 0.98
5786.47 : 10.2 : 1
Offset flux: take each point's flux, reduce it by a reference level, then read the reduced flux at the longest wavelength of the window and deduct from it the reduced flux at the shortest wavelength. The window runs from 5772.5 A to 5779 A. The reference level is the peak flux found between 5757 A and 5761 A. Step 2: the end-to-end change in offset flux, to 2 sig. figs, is 1.6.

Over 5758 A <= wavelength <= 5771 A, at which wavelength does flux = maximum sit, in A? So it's 5765.19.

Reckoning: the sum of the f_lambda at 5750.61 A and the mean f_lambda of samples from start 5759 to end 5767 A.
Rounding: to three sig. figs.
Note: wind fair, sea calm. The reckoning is 22.0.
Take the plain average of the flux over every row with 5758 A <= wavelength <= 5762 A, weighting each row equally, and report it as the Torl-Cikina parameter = 11.4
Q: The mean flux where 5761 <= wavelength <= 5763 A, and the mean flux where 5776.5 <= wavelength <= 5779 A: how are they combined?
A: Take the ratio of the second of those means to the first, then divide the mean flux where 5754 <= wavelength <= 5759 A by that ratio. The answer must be 9.9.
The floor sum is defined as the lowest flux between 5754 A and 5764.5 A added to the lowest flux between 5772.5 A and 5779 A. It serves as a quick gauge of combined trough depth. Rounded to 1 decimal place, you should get 19.9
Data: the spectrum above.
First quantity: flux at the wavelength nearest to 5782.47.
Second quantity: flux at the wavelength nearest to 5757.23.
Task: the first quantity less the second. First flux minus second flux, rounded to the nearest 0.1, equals 1.5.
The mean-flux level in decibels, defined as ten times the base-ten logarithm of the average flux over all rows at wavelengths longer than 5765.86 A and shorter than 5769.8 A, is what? 10.6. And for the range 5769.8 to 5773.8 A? 10.5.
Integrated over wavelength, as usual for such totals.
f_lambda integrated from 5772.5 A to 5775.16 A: 30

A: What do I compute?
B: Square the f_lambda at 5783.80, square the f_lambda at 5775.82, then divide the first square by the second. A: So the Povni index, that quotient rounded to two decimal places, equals 0.79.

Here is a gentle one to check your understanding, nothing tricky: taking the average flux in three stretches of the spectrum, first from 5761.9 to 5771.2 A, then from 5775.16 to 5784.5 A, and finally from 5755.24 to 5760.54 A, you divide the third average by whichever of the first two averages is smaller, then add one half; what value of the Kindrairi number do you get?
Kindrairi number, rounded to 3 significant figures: 1.44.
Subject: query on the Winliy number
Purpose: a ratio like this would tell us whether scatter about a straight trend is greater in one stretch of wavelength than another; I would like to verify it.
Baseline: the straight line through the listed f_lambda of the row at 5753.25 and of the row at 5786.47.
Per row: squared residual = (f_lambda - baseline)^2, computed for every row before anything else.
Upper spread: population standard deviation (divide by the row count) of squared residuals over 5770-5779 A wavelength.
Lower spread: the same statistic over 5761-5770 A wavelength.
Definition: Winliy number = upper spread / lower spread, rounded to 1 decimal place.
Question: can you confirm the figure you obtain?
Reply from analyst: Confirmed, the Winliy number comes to 2.4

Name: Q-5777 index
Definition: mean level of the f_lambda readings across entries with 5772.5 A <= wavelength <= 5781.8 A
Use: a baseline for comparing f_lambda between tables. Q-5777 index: 11.5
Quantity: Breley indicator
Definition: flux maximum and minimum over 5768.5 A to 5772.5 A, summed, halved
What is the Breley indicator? 11.80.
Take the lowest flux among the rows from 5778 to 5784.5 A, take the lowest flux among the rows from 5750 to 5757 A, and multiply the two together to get 97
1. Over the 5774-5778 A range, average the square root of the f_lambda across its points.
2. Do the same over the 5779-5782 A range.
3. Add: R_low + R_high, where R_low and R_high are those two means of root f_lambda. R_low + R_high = 6.83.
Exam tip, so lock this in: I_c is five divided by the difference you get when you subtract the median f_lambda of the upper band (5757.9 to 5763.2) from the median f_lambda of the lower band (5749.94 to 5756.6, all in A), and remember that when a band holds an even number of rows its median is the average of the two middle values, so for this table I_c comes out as -10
